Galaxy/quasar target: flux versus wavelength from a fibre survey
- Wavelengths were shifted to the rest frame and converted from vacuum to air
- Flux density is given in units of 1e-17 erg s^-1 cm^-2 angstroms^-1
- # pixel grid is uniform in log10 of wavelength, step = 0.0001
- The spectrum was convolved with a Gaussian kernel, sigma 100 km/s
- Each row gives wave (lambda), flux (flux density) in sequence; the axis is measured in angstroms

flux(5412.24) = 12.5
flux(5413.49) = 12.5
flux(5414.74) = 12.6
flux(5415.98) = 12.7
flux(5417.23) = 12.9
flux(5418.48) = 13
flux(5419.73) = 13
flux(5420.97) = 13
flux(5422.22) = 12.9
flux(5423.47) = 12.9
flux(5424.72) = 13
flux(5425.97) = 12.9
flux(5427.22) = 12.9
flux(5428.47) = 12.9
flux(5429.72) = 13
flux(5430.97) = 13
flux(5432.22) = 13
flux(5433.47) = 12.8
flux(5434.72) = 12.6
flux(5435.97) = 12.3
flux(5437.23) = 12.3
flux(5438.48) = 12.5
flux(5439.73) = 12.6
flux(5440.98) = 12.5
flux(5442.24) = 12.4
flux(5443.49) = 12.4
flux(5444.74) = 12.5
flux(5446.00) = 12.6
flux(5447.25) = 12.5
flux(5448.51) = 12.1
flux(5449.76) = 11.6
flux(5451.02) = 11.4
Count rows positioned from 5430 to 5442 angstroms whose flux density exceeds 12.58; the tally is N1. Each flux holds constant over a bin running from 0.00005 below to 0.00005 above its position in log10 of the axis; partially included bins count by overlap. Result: 5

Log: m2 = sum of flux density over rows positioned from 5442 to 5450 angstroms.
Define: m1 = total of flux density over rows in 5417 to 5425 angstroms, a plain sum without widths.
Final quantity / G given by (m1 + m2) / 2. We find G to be 88.4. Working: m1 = 90.7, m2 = 86.1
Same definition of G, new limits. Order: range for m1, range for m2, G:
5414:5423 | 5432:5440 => 89.1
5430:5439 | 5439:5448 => 88.0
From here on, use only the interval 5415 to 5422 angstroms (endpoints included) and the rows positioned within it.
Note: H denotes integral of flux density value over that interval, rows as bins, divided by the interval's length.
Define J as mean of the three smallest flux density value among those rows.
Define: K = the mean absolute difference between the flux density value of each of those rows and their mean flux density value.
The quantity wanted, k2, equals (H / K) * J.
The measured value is 1731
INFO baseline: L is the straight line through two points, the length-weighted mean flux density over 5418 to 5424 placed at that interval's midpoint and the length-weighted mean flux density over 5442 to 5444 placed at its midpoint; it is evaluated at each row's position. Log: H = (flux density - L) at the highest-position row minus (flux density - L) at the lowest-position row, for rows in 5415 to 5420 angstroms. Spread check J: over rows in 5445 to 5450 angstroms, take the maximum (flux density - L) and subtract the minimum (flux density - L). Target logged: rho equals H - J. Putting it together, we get -0.51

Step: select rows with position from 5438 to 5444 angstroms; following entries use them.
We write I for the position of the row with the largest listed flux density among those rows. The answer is 5439.73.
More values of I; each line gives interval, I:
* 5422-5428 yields 5424.72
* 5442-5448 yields 5446.00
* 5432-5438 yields 5432.22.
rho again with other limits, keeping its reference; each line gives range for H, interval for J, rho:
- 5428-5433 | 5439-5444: 0.06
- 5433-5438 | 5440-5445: -0.57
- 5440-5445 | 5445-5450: -0.81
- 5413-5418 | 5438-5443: 0.36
